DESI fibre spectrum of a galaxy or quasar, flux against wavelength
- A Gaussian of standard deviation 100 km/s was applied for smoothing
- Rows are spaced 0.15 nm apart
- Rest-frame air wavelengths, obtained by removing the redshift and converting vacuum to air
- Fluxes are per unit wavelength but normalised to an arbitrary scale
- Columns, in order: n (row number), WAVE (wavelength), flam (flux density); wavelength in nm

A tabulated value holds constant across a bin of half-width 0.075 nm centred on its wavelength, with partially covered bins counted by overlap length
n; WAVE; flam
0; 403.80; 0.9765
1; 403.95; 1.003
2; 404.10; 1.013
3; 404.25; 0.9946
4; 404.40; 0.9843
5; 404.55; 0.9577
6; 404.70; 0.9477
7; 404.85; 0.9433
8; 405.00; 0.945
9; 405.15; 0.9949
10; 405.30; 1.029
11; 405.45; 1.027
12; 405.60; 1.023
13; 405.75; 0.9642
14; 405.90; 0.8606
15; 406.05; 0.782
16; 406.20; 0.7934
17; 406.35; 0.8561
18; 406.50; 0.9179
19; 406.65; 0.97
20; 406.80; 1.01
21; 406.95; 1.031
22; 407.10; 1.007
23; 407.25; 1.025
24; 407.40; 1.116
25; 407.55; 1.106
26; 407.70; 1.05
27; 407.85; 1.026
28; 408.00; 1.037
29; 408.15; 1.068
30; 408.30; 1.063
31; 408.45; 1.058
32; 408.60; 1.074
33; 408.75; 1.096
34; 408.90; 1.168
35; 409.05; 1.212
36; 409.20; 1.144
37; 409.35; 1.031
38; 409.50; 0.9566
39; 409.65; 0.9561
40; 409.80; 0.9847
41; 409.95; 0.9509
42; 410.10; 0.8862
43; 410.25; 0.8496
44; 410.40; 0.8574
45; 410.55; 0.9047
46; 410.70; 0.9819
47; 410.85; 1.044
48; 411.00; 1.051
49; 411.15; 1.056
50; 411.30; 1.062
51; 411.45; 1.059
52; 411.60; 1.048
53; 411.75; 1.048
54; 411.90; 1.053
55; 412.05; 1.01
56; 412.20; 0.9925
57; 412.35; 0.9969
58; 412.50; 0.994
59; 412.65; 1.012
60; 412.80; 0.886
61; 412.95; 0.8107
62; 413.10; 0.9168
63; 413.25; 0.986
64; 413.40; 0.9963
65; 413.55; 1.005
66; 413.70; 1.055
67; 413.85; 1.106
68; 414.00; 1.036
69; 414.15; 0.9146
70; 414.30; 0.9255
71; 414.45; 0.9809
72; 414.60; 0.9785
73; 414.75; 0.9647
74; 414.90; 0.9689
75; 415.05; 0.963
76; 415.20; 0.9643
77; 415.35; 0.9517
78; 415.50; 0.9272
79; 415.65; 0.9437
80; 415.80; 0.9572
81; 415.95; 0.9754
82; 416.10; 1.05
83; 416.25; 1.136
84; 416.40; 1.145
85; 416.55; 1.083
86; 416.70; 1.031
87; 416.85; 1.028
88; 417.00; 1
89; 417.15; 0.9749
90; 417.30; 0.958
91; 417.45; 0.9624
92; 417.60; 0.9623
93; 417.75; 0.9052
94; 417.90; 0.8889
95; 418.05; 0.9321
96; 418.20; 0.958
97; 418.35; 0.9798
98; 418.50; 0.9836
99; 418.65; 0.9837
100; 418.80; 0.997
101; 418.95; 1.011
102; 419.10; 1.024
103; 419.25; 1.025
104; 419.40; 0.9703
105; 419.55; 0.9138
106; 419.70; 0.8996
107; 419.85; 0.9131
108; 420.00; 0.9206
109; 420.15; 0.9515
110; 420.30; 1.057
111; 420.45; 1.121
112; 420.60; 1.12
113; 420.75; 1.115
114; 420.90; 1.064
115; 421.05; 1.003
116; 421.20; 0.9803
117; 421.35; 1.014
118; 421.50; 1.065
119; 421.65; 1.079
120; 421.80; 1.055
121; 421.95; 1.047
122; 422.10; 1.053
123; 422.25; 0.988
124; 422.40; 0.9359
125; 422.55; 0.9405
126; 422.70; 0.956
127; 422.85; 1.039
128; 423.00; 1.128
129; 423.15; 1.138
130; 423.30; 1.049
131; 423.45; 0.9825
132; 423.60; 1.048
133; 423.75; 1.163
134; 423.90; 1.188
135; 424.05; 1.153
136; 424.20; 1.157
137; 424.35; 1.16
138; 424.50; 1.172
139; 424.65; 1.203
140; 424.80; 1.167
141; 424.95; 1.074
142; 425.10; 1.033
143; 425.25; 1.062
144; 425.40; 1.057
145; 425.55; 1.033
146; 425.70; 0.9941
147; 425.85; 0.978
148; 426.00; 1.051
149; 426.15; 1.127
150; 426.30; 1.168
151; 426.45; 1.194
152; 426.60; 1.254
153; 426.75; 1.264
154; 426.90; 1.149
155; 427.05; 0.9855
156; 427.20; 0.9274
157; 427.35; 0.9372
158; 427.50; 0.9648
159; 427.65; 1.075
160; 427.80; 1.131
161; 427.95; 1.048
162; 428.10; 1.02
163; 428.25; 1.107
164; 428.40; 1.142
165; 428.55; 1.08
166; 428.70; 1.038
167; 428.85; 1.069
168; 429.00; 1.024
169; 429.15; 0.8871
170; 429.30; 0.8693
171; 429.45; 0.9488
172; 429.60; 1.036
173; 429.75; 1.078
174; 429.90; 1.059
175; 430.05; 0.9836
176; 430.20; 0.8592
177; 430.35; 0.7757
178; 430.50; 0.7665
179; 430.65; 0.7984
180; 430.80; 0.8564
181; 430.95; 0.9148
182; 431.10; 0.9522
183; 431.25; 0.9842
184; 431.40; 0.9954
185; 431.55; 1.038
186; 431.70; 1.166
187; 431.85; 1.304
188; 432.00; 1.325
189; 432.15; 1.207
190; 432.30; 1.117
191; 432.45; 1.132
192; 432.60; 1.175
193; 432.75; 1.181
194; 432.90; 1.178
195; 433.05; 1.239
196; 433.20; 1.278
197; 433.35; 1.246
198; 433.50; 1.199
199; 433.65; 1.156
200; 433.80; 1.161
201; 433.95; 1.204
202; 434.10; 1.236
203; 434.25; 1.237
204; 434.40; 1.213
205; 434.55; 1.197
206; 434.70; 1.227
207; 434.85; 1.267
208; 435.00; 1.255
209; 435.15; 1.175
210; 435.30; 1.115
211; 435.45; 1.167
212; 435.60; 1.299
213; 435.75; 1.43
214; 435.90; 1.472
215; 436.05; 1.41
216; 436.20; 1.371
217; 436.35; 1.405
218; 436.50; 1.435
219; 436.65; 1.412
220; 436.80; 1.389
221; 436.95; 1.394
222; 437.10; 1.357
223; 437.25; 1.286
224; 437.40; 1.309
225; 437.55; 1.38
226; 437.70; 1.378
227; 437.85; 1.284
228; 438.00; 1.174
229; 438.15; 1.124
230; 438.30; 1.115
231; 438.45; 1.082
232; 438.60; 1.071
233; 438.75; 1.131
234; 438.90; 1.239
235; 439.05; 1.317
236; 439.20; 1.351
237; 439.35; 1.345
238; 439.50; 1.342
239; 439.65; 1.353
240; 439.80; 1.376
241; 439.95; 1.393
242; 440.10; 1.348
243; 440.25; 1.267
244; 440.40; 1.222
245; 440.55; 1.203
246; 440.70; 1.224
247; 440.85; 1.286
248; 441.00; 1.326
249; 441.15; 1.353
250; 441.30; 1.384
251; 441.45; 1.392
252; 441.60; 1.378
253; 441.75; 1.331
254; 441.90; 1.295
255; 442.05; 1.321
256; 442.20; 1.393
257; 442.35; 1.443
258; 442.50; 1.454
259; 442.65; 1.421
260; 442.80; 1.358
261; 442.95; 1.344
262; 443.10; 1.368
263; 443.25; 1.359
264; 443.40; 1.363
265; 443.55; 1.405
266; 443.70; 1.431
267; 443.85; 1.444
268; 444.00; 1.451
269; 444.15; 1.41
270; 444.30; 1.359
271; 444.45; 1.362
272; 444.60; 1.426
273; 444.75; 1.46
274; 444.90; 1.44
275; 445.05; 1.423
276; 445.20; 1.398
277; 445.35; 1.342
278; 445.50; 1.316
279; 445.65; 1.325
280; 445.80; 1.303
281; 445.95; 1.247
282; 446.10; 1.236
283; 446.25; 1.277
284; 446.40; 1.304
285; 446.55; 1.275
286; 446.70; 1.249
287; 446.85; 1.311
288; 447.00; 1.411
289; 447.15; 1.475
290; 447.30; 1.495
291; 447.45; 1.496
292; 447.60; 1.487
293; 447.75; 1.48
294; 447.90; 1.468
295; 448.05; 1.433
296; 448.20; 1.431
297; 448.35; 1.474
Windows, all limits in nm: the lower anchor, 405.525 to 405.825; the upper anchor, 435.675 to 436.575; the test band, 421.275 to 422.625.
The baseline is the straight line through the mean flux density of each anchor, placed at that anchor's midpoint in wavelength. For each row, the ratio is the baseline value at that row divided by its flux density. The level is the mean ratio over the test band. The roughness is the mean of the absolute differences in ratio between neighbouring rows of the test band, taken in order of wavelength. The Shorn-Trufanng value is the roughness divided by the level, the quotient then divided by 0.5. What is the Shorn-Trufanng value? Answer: 0.06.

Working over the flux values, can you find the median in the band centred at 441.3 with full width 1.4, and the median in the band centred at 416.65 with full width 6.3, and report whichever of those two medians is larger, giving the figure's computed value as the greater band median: 1.33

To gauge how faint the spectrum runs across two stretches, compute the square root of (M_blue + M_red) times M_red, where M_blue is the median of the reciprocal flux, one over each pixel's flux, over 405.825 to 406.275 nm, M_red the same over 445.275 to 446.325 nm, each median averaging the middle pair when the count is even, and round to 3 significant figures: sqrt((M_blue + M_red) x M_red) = 1.25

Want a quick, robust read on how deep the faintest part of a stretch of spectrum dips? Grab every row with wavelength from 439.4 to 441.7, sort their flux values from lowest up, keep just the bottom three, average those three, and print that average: 1.22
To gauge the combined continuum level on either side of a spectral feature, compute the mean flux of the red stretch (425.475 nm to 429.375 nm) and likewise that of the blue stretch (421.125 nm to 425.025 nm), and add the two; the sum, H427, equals 2.13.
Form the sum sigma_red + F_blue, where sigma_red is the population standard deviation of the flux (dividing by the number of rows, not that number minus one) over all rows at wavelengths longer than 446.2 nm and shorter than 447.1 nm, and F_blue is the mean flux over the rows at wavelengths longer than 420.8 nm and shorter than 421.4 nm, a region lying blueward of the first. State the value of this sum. 1.07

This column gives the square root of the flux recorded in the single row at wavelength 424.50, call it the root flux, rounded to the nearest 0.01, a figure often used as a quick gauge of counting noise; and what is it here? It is 1.08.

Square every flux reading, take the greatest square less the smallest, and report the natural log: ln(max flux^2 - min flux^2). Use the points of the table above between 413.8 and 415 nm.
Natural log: -0.9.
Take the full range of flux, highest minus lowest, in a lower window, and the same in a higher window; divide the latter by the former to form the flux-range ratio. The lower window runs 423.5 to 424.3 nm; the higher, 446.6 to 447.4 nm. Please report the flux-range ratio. 1.8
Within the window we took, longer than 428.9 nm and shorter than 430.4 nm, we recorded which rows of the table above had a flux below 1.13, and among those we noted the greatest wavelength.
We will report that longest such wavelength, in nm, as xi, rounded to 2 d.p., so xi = 430.35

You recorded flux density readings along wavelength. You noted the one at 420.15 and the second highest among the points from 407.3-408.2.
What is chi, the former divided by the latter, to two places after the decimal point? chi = 0.86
